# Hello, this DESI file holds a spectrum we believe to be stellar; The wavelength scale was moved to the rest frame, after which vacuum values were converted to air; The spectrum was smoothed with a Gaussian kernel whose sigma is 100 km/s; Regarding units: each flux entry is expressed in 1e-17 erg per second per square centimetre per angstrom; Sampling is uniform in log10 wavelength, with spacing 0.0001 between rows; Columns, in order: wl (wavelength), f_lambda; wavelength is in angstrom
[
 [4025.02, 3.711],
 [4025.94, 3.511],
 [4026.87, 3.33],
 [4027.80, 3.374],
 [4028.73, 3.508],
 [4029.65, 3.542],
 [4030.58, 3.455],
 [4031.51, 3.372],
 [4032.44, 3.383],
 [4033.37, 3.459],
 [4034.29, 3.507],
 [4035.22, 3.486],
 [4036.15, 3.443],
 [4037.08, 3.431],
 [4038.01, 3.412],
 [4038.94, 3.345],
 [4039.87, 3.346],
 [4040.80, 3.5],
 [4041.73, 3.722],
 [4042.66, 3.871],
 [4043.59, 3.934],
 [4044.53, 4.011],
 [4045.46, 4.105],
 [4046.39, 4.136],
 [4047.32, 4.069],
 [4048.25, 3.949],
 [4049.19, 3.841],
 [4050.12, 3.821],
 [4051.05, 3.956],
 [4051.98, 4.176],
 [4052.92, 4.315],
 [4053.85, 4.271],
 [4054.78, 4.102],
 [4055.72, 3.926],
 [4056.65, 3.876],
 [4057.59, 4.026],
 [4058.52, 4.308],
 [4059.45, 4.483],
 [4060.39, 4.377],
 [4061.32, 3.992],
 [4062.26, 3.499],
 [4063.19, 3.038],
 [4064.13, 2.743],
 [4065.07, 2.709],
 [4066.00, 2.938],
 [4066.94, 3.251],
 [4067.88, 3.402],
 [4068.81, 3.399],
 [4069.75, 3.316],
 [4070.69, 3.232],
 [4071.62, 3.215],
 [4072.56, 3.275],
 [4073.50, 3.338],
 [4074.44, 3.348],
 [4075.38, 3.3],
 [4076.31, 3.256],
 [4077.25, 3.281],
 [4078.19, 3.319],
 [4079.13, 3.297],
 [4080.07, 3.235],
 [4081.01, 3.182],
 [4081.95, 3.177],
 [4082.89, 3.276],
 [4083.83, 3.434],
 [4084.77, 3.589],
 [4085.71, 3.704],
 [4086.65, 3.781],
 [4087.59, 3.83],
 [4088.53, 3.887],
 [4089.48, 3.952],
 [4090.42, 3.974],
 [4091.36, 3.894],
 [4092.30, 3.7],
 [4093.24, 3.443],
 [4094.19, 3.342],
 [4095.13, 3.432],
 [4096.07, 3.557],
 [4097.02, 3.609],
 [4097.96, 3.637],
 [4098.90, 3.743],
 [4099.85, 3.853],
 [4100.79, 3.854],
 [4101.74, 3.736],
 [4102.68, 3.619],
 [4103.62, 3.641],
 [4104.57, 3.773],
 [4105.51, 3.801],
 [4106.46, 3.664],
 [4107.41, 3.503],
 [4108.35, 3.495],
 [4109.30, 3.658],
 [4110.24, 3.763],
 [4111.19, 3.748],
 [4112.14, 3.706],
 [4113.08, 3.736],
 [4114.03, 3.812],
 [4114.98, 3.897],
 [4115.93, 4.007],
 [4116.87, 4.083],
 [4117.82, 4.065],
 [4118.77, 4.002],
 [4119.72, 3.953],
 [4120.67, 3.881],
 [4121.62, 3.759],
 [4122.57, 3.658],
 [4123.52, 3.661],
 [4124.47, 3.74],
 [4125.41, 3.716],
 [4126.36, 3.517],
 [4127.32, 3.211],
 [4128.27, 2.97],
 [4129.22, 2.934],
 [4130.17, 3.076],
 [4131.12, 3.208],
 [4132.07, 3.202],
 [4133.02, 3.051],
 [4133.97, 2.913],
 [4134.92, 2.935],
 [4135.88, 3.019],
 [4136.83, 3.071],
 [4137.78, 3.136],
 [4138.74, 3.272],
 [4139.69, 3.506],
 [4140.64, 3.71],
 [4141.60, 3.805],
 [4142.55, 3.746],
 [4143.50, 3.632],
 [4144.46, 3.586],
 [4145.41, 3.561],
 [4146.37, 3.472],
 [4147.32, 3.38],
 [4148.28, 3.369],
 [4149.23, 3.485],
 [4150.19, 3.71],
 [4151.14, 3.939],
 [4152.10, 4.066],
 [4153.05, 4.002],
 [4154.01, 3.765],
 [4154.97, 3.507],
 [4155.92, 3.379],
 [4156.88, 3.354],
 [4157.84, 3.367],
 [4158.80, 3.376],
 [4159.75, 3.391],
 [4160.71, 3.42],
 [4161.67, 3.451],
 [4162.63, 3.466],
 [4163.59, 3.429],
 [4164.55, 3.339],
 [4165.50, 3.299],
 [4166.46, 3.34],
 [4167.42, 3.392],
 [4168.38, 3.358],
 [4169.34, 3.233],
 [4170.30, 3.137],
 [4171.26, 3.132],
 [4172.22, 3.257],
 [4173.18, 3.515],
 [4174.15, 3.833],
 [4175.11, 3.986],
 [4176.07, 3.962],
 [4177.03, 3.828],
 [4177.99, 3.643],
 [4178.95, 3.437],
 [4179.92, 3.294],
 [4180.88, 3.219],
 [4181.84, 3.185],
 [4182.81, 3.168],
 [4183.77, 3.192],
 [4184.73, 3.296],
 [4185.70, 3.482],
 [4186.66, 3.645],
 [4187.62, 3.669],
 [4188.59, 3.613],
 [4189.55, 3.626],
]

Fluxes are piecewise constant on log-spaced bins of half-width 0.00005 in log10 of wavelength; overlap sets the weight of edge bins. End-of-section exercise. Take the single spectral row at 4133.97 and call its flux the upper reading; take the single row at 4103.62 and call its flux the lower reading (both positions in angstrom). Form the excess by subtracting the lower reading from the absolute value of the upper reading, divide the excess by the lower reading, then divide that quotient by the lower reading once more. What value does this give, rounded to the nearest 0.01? -0.05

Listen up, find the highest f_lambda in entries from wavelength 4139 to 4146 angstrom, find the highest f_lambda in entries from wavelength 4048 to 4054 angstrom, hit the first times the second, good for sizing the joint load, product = 16.4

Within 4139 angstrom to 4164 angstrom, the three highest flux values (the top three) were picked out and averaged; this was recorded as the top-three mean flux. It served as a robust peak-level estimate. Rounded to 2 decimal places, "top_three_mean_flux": 4.00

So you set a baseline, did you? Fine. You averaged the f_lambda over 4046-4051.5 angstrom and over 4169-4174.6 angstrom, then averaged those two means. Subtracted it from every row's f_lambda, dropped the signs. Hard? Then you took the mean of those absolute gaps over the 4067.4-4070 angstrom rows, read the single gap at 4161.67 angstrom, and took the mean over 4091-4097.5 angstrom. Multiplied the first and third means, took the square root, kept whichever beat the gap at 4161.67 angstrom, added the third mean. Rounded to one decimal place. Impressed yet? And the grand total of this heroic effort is 0.4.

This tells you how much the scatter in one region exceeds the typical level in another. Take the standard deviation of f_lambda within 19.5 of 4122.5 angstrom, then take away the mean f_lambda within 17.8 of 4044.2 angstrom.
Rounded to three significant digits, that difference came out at -3.44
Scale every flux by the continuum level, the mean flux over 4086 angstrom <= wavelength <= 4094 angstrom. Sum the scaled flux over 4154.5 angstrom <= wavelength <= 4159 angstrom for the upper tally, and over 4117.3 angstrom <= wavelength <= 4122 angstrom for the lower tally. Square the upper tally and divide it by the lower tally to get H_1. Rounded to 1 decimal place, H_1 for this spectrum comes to 3.9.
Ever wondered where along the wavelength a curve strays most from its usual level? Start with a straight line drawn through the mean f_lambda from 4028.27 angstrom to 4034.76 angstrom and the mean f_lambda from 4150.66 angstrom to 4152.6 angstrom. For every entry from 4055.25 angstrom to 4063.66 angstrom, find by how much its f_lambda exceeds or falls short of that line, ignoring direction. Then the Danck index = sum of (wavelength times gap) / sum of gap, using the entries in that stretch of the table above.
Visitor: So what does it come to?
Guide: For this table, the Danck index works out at 4059.5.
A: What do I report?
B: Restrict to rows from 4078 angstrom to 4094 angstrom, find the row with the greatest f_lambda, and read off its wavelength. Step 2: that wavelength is 4090.42 angstrom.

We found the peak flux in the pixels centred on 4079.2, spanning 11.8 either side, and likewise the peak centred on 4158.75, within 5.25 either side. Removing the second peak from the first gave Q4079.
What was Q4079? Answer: 0.21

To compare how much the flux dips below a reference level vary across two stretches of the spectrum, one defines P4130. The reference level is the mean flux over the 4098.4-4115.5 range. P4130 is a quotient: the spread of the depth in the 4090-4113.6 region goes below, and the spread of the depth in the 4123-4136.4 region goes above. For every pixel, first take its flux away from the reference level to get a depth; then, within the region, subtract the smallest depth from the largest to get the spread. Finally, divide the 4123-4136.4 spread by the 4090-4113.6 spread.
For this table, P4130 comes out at 1.3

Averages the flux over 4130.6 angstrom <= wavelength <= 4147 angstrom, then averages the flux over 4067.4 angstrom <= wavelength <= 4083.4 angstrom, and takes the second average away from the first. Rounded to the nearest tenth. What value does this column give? 0.1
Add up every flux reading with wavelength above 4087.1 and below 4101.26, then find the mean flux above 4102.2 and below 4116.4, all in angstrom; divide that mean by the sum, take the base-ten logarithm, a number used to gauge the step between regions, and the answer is -1.18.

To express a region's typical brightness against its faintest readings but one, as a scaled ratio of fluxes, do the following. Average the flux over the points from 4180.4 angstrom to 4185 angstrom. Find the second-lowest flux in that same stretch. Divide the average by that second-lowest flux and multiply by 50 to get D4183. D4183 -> 50.4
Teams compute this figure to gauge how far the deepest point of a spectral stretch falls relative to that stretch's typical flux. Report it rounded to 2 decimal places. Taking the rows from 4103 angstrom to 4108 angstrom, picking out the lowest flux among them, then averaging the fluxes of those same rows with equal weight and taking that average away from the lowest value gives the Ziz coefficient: -0.17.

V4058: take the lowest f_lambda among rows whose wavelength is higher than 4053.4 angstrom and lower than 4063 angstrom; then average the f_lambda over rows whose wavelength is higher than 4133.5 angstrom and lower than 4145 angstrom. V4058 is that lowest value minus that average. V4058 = 0.14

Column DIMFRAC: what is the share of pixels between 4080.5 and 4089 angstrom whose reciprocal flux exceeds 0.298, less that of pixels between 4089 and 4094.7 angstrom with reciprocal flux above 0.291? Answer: 0.2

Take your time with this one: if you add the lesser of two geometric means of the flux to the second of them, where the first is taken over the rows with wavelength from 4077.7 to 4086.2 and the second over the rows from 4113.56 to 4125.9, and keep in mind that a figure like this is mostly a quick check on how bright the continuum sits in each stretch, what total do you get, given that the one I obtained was 7.2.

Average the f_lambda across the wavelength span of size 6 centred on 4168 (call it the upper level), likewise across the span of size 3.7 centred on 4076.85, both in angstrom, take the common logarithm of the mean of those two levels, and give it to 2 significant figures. 0.52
